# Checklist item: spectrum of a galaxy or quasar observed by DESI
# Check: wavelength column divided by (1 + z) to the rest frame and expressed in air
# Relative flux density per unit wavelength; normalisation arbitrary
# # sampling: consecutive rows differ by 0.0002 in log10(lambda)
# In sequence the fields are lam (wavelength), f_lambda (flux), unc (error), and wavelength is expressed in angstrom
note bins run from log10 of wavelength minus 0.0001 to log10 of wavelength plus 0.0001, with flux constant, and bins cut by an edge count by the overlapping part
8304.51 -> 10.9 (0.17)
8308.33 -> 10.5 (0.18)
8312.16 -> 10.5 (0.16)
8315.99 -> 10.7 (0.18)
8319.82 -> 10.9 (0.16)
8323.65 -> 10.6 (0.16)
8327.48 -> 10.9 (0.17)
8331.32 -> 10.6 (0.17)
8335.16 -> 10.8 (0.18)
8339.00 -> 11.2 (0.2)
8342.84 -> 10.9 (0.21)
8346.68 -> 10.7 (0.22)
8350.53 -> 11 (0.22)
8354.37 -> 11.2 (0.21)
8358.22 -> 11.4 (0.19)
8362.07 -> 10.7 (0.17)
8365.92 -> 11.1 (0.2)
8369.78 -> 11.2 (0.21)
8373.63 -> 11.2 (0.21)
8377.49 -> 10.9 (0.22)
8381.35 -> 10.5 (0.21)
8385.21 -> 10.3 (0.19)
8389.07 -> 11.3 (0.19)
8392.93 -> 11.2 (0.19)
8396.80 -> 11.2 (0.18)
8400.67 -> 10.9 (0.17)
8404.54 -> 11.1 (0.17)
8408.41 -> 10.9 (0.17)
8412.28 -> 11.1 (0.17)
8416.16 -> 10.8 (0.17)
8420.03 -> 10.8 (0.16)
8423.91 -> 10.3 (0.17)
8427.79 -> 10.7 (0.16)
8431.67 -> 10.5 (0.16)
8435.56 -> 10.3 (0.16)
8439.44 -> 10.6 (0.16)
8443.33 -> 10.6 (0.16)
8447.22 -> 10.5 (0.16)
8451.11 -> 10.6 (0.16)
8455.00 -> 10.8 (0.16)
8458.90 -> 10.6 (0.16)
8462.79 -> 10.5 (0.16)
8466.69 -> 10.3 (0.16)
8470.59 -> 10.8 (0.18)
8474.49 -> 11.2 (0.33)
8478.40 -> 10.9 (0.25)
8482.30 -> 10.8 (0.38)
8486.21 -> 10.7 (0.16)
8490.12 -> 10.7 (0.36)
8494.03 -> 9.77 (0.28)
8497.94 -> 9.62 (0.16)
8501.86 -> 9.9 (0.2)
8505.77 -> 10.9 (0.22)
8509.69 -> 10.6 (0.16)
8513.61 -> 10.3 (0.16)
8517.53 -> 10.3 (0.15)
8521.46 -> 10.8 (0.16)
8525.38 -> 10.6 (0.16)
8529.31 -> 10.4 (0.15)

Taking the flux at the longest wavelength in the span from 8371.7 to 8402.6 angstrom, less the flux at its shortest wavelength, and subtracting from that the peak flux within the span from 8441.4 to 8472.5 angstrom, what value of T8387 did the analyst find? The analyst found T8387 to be -11.1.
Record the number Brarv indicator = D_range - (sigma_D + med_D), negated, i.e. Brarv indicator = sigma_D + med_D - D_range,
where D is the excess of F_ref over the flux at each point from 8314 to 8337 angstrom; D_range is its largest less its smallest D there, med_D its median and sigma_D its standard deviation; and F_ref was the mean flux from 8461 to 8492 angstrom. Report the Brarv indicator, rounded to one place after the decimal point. -0.2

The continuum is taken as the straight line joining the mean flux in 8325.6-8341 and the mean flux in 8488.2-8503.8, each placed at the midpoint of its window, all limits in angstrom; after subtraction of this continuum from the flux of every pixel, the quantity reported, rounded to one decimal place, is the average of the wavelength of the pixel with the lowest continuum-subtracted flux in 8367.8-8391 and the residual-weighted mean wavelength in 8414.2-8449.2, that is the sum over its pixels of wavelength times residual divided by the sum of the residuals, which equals 8408.1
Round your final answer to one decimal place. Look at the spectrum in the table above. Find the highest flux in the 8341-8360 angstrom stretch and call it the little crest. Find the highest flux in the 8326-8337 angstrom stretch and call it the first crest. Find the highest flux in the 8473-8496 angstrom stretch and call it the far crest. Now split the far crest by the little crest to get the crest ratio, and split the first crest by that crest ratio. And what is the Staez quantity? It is 11.1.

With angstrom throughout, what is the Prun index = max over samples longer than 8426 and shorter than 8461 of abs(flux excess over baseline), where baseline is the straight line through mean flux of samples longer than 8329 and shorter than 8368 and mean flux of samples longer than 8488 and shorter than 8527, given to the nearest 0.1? 0.3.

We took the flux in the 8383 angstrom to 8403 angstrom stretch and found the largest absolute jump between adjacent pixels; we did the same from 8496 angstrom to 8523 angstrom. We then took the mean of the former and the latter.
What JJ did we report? 1.00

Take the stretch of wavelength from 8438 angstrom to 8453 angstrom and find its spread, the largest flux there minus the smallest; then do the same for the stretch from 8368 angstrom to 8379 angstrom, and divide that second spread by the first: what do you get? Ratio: 3.0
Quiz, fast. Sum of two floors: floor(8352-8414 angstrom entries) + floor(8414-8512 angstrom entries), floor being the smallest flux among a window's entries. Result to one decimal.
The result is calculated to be 19.9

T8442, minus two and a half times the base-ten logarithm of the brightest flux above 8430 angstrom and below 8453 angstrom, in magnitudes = -2.56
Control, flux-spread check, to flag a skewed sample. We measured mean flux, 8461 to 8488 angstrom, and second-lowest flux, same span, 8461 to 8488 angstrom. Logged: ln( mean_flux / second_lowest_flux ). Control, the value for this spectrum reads 0.023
